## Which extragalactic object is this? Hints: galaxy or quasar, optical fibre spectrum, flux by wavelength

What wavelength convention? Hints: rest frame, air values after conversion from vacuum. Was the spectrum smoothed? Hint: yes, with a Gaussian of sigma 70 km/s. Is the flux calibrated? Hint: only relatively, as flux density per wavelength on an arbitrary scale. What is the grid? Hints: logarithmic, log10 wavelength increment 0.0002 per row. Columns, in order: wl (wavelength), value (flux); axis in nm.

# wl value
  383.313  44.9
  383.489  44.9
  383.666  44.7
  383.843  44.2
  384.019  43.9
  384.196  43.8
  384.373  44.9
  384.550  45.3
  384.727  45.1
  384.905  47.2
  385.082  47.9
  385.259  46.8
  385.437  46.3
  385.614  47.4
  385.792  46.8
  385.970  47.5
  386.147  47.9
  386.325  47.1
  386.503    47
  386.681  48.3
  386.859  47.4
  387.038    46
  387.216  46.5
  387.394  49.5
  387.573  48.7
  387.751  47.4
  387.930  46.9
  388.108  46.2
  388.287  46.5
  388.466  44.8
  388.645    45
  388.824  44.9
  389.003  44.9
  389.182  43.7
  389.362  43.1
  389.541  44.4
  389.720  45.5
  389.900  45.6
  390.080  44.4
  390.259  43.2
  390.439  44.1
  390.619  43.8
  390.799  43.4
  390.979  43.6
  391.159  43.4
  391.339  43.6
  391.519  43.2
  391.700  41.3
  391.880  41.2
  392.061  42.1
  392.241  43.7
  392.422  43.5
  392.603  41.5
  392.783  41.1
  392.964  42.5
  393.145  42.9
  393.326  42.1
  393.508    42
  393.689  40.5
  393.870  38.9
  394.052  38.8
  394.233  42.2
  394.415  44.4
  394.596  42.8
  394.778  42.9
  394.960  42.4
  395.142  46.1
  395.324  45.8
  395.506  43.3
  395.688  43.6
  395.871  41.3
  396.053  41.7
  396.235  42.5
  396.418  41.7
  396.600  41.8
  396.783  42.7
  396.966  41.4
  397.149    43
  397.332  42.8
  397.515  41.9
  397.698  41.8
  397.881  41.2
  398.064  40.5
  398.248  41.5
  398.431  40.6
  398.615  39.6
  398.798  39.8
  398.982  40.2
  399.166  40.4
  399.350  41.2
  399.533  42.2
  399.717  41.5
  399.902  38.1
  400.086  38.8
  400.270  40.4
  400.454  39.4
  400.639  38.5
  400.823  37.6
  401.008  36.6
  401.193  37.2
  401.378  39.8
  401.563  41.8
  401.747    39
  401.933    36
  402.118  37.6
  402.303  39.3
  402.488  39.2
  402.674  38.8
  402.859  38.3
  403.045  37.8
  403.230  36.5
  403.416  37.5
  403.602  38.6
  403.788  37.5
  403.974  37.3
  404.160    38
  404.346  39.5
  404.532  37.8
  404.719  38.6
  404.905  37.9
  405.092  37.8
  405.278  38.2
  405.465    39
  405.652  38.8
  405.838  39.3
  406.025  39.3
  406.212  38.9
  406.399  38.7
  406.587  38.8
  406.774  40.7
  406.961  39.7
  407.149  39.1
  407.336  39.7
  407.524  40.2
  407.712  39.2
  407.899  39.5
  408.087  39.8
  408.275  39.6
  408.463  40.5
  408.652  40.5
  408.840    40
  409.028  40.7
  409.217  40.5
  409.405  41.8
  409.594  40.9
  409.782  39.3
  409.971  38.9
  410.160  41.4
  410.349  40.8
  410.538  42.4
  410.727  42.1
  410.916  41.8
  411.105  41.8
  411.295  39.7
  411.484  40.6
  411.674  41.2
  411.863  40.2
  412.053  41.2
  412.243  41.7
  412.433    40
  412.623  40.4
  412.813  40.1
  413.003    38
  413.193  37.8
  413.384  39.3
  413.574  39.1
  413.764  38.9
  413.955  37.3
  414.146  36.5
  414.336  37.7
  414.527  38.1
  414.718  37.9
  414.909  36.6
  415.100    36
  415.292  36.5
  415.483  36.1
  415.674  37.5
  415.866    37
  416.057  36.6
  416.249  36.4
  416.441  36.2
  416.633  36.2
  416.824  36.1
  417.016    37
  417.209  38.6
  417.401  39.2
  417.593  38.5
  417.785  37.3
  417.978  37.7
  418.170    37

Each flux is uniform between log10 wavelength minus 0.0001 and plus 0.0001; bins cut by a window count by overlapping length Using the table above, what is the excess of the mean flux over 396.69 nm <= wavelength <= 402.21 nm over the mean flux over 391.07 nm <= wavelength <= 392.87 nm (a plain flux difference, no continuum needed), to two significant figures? -2.4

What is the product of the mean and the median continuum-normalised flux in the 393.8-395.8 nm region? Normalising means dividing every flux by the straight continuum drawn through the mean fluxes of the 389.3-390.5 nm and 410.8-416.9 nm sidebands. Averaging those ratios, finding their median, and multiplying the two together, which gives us 0.99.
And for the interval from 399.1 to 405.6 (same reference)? 0.87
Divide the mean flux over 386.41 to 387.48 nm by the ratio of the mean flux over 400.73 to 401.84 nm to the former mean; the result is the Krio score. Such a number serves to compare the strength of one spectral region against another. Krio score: 58.2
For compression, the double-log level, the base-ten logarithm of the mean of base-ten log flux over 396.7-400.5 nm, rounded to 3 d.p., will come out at 0.207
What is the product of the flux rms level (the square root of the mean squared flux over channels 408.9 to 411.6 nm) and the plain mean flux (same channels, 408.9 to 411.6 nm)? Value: 1674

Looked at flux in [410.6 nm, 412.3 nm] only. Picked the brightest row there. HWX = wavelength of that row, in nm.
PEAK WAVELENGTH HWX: 410.727 nm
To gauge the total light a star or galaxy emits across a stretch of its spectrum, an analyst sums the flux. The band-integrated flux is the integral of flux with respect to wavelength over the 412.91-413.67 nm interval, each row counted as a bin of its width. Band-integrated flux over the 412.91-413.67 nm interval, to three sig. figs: 29.3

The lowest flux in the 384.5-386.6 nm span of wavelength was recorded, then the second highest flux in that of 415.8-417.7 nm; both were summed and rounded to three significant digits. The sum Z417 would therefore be 83.7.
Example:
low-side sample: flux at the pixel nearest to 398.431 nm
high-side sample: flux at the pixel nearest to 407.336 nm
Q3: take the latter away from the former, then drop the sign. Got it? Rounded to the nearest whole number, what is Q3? 1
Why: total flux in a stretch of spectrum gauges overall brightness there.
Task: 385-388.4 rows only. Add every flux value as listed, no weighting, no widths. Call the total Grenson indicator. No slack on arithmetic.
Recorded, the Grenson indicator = 898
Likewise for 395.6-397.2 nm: 380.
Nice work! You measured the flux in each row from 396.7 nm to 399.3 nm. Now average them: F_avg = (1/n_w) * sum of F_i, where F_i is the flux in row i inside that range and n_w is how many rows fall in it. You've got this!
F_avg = 41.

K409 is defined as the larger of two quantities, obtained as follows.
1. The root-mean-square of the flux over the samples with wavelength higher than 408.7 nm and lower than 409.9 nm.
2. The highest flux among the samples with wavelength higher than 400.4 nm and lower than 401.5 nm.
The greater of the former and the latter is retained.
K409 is 41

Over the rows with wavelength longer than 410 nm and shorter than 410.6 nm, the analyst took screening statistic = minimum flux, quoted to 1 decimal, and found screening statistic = 40.8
